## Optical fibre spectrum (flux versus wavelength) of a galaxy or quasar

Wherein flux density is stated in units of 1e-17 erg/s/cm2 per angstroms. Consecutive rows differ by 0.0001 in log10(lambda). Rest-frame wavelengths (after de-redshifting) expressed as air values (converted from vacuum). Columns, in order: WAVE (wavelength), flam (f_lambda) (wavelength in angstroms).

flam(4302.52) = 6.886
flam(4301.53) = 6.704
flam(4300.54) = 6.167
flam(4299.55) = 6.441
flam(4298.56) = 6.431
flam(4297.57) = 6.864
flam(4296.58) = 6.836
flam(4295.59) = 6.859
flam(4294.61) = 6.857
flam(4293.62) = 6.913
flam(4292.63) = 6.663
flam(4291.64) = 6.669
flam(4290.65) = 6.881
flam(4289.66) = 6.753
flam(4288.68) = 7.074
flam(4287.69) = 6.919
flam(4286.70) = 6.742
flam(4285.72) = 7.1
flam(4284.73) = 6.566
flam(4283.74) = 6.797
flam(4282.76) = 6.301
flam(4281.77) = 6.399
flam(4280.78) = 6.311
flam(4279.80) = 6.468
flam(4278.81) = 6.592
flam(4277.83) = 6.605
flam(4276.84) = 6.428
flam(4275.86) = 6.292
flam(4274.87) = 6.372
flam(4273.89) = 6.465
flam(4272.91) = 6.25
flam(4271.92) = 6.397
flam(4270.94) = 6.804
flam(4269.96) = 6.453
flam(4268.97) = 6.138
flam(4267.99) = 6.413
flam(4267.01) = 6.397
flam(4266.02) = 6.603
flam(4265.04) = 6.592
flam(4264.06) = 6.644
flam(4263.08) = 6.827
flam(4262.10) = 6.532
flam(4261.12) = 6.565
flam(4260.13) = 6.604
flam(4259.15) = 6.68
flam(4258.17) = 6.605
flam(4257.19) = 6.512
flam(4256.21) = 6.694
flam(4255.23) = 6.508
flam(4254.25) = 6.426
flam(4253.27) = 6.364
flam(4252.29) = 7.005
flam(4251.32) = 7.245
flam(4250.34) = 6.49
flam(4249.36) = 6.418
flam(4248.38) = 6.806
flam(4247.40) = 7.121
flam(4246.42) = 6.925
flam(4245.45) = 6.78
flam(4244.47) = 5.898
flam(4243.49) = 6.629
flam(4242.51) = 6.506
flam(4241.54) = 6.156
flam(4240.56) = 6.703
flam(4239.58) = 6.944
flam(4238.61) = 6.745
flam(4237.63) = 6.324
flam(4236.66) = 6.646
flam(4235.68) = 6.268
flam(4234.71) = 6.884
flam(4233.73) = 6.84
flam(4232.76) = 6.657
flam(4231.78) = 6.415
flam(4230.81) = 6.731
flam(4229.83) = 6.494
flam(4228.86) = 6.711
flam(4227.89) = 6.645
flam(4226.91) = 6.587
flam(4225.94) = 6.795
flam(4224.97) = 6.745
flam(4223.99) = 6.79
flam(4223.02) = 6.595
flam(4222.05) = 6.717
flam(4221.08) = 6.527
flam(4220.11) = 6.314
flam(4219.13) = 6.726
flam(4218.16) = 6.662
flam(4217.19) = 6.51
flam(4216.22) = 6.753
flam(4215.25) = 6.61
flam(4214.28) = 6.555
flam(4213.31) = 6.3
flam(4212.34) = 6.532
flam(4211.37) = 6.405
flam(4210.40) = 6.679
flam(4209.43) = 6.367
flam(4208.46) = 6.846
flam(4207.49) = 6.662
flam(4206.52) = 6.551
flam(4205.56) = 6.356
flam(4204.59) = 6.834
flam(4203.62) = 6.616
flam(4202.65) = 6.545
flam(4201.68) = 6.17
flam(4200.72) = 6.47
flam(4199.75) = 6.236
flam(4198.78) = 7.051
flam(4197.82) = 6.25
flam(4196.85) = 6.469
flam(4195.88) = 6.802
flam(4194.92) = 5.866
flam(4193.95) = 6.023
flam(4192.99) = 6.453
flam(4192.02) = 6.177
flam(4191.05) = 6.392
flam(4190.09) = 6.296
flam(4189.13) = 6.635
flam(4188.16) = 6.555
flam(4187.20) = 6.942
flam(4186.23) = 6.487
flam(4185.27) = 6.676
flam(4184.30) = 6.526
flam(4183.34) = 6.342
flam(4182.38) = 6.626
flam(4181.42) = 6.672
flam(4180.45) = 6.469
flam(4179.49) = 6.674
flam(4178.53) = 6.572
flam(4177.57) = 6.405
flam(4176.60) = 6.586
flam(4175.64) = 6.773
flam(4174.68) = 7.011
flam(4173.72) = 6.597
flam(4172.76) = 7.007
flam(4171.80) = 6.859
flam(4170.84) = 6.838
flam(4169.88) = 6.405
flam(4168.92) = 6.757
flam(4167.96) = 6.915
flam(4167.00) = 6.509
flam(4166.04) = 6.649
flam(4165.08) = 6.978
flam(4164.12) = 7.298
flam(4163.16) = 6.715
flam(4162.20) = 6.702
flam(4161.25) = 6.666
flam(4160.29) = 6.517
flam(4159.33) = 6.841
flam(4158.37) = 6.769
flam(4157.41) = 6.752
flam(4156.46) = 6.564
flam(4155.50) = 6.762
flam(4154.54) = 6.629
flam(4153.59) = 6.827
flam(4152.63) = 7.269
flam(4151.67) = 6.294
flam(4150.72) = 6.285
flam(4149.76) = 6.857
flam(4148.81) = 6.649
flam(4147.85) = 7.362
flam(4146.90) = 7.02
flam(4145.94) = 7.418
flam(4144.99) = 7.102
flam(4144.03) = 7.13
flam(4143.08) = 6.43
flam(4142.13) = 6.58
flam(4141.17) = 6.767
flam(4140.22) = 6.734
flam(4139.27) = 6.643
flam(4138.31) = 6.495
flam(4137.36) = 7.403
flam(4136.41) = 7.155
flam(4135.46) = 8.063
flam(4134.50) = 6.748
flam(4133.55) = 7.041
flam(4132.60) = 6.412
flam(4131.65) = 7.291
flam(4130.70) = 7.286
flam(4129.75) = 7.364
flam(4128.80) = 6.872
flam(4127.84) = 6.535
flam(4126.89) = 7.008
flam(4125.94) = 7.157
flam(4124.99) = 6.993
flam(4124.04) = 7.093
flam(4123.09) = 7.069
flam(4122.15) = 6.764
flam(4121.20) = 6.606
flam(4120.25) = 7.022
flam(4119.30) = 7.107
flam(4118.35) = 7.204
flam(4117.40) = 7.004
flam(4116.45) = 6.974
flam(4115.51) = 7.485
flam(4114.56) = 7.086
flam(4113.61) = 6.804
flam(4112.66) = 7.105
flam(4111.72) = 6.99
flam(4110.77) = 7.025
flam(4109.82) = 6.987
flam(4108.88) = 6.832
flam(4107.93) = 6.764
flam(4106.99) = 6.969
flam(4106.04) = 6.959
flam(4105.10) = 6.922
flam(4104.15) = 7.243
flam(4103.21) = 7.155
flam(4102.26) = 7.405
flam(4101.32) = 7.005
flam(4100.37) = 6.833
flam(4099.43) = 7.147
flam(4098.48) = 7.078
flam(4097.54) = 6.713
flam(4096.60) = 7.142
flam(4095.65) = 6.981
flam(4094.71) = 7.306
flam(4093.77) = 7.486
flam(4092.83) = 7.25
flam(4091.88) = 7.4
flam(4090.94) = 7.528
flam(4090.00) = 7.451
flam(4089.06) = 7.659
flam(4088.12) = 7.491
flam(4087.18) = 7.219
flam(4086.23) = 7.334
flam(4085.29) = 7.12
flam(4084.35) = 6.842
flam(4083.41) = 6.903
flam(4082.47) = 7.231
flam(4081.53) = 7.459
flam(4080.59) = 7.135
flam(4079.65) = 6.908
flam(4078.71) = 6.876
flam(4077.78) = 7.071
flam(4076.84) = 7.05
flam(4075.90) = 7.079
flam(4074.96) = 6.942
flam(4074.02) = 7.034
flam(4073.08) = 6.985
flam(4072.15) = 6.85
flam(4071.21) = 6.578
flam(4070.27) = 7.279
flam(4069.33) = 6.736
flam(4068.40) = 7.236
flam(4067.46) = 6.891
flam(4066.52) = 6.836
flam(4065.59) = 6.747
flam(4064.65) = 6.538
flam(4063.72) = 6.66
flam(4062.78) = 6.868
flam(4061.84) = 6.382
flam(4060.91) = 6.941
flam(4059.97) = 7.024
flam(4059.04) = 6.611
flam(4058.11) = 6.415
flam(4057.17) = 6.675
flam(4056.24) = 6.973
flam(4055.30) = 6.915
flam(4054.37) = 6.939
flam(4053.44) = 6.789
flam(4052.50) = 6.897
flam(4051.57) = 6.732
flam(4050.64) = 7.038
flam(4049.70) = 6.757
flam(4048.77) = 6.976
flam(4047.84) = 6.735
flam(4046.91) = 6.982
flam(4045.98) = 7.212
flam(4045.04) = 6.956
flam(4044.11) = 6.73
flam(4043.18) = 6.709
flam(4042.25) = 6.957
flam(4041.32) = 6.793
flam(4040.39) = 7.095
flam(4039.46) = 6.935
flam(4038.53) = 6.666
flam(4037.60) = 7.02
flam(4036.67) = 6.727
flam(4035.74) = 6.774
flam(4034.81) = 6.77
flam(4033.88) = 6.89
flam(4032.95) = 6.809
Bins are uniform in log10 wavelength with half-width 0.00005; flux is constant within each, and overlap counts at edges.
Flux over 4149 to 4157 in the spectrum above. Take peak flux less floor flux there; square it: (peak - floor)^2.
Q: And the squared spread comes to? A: 0.97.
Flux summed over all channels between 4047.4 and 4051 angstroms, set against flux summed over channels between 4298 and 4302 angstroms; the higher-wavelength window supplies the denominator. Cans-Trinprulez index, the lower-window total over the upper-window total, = 1.068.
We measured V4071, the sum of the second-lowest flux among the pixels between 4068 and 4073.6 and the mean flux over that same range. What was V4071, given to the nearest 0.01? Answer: 13.68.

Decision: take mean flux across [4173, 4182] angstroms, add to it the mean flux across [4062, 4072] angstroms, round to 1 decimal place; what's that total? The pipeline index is 13.5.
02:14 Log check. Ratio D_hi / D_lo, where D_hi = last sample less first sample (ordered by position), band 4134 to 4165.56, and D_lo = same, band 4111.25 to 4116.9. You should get -14.4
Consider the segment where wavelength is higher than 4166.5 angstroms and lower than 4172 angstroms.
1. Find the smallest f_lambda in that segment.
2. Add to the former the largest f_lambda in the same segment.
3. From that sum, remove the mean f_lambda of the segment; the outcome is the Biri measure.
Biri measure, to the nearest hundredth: 6.61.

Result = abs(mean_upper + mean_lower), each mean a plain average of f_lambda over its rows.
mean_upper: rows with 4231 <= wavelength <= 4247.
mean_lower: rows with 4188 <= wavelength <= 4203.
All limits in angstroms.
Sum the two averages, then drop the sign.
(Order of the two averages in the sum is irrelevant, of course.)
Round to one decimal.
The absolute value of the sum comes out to 13.0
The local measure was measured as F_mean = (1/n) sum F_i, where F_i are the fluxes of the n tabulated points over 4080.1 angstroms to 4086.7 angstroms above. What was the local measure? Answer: 7.15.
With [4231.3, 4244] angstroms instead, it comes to 6.59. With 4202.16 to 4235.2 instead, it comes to 6.62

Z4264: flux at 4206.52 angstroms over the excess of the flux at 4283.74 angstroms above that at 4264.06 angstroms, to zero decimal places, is 43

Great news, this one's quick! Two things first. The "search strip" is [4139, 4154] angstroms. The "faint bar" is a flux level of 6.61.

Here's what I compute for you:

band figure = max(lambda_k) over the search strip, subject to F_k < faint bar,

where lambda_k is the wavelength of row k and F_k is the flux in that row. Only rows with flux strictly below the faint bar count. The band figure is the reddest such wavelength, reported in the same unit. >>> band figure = 4151.67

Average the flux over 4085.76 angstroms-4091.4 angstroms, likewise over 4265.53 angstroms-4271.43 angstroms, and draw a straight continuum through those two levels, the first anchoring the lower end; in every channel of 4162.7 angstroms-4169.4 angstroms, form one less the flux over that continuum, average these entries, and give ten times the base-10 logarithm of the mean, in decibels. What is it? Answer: -16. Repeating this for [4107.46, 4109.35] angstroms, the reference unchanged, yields -11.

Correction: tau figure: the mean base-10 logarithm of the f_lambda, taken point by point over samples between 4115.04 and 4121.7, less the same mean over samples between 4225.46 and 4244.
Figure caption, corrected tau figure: 0.028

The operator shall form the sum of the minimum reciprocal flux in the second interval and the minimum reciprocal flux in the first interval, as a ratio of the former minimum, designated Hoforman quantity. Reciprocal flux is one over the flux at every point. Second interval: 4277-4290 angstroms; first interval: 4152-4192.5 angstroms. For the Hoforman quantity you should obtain 1.97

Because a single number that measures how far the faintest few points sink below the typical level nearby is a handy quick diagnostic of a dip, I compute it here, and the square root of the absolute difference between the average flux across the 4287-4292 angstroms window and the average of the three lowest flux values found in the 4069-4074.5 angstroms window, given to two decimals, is 0.37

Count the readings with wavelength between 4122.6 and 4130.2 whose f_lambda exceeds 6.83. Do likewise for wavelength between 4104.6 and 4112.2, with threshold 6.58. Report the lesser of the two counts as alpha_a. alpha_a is 7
